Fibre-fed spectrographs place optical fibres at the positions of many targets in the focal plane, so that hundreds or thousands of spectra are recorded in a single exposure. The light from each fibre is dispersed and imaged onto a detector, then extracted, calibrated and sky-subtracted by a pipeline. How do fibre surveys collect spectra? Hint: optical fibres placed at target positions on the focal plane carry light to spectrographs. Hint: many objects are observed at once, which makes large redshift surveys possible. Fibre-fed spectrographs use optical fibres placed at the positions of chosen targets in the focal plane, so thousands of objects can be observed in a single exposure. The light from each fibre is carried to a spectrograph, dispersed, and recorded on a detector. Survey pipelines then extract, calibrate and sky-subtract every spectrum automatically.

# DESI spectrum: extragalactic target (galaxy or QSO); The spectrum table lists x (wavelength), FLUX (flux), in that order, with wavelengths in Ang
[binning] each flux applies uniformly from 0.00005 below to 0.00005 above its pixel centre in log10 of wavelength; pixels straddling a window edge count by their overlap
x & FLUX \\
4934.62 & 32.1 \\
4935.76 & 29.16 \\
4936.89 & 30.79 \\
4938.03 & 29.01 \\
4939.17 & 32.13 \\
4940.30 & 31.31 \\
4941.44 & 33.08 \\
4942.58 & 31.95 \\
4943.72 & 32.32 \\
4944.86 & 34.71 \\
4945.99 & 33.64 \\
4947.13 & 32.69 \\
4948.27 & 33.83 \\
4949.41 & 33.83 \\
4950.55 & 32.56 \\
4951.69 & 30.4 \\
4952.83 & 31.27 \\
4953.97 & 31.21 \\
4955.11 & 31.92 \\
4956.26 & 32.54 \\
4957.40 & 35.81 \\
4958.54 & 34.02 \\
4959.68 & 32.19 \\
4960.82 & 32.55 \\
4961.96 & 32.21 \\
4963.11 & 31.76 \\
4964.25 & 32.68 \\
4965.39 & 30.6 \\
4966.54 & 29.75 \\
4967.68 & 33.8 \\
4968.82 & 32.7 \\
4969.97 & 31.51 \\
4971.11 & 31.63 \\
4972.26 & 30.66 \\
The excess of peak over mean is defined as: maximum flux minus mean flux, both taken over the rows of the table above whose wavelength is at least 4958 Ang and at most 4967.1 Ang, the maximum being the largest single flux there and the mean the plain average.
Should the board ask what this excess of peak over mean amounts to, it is 2.1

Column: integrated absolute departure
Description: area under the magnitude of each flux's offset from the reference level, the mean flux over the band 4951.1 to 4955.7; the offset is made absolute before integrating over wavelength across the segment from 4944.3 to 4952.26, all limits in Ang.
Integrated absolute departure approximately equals 17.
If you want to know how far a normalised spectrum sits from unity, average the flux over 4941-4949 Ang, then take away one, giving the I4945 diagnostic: 32.2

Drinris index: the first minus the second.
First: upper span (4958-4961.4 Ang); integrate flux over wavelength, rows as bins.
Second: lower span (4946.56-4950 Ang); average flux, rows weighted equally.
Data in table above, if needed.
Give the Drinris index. 79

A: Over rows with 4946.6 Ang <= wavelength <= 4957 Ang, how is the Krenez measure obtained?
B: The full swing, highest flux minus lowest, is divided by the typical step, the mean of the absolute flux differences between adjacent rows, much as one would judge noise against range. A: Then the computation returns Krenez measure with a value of 4.02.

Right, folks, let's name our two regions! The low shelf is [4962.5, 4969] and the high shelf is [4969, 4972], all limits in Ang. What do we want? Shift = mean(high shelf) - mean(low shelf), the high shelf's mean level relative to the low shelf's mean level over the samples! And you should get -0.3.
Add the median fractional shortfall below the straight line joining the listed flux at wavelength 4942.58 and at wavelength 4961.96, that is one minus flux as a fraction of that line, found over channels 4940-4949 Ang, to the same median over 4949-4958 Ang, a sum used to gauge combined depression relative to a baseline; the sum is -0.032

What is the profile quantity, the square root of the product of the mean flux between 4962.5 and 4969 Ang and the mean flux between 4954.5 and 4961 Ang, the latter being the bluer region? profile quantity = 32.5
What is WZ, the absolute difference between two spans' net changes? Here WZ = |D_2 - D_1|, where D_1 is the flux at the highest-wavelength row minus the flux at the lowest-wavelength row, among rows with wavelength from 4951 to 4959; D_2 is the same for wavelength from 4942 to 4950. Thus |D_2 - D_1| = 1.7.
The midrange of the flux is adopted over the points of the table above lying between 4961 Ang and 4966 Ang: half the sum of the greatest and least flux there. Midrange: 31.6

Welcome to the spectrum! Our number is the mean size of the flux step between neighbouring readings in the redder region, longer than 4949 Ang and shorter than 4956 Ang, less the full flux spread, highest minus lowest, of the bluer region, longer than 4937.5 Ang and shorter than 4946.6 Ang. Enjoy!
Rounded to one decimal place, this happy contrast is -4.7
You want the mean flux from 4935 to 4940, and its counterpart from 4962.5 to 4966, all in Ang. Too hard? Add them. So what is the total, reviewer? 62.0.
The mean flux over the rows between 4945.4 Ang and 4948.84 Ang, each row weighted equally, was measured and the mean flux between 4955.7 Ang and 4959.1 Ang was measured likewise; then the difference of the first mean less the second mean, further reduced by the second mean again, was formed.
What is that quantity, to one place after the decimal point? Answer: -34.9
